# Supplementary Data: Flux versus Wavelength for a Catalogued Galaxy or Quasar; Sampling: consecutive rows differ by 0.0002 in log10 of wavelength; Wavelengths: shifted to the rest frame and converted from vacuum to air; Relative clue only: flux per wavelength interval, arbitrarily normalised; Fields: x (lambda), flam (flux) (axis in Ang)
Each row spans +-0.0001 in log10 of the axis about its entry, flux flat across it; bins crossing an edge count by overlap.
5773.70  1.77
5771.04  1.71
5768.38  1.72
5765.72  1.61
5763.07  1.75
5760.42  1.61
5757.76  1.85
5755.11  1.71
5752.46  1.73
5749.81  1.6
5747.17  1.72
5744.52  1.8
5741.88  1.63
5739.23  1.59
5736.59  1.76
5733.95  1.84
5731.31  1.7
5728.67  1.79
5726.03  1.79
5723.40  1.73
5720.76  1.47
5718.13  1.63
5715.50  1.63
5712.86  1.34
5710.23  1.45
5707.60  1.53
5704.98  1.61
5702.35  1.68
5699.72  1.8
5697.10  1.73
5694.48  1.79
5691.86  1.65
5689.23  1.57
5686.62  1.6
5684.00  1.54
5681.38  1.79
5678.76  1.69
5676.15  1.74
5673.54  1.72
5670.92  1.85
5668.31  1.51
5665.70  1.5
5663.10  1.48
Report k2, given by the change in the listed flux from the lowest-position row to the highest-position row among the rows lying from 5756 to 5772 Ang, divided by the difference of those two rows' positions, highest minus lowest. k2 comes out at -0.011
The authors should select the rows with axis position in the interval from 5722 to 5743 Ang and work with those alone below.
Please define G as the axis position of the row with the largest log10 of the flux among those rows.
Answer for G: 5733.95 Ang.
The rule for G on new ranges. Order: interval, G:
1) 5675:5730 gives 5699.72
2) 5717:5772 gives 5757.76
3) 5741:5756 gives 5744.52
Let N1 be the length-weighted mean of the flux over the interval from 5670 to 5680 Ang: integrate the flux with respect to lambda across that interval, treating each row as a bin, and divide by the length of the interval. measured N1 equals 1.75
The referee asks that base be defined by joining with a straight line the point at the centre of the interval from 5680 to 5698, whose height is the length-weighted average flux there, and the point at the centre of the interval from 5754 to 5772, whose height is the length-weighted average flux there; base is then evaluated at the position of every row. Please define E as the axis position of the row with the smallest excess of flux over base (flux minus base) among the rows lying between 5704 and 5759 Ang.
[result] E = 5712.86 Ang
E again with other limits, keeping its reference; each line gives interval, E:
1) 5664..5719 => 5712.86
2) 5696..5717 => 5712.86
